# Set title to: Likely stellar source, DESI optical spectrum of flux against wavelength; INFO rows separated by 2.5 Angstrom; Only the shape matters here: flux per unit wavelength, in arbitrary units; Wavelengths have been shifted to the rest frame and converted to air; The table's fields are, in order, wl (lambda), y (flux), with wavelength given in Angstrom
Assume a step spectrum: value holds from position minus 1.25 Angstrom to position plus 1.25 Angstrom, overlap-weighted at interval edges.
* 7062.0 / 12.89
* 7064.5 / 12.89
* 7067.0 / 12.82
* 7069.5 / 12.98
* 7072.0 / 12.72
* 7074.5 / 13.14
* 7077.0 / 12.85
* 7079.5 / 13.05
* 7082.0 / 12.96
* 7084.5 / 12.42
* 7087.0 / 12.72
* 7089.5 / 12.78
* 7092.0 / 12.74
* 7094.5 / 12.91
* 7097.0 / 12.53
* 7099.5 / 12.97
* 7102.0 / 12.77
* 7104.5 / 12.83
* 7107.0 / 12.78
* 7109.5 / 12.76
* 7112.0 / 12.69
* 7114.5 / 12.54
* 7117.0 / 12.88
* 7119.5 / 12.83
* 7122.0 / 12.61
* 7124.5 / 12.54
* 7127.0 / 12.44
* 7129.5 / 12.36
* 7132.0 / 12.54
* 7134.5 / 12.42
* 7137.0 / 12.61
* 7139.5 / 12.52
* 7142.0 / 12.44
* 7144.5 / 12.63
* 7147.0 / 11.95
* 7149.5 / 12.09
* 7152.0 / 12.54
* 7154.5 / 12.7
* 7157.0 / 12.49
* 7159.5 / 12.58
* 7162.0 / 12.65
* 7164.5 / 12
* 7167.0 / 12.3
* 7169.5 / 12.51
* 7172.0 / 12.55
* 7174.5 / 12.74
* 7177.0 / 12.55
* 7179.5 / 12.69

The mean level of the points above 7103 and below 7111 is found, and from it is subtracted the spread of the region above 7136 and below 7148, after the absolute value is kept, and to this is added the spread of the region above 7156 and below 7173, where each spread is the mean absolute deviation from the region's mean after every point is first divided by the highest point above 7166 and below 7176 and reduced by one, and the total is 12.8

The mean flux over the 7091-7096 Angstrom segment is 12.8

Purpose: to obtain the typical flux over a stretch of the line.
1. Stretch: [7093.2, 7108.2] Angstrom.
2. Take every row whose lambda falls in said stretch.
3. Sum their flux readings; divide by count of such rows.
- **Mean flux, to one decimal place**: 12.8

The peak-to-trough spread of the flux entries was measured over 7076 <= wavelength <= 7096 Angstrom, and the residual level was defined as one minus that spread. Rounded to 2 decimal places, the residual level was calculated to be 0.37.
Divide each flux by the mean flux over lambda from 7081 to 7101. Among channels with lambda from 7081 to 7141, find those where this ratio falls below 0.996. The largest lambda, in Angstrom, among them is 7139.5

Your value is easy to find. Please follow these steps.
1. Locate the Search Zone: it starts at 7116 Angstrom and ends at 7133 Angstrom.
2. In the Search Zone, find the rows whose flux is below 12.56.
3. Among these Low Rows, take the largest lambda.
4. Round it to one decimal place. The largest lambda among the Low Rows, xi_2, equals 7132.0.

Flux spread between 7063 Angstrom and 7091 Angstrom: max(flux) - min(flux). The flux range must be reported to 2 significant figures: 0.72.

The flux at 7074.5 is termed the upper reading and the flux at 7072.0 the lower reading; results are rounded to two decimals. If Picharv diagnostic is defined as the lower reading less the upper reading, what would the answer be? -0.42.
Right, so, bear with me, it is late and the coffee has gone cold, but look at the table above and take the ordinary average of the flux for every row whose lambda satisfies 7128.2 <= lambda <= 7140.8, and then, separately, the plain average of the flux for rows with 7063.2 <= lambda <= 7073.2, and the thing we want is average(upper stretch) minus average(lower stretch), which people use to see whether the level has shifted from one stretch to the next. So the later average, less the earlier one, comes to -0.36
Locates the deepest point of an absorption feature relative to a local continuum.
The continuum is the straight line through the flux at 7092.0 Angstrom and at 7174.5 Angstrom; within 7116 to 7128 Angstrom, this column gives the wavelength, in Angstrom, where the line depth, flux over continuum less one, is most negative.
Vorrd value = 7127.0 Angstrom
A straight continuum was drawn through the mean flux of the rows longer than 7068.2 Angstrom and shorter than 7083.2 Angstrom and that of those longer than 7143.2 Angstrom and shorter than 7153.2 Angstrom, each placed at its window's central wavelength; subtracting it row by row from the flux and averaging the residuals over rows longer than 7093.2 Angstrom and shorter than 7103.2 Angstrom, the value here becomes 0.05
